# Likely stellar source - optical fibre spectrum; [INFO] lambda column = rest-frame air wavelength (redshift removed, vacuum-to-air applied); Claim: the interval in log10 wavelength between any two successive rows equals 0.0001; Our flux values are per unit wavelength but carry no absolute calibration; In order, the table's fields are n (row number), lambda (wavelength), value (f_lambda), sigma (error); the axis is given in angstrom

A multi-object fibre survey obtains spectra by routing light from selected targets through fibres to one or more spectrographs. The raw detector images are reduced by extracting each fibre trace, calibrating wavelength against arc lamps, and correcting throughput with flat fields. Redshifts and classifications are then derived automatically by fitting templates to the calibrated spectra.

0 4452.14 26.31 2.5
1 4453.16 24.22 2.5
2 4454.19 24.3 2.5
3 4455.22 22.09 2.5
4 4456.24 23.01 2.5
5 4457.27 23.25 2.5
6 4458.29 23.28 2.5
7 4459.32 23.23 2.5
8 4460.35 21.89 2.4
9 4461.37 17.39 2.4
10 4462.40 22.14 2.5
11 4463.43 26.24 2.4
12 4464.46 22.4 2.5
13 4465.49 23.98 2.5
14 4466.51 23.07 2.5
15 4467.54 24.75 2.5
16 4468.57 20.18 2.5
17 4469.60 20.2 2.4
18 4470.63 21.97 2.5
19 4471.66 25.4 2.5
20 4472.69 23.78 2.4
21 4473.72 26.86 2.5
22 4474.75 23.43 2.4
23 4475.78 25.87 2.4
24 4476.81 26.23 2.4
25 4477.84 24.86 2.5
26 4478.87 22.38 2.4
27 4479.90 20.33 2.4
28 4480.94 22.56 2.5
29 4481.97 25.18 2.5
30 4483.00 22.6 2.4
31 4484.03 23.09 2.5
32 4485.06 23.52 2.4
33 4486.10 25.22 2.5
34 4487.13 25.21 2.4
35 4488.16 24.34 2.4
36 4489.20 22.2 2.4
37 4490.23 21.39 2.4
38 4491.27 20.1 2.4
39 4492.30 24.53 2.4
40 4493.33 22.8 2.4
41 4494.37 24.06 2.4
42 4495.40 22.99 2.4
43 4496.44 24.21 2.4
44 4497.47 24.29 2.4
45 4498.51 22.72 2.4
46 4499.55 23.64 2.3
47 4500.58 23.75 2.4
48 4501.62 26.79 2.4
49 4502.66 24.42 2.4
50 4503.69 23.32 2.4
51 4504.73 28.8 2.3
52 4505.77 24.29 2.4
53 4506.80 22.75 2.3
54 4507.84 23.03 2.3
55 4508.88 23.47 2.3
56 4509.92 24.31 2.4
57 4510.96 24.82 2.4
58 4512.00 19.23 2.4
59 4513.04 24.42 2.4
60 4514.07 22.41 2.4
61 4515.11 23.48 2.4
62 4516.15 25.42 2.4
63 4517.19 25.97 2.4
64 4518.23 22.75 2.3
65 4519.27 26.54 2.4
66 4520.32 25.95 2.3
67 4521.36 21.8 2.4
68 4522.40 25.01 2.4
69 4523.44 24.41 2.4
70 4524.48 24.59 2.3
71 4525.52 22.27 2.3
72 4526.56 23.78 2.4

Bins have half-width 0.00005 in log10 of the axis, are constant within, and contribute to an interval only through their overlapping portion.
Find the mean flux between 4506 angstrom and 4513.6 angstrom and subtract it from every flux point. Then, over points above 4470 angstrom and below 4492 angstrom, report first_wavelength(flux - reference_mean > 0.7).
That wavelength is 4471.66 angstrom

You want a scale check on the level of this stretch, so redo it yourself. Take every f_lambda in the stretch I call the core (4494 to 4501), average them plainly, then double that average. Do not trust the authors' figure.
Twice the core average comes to 47.3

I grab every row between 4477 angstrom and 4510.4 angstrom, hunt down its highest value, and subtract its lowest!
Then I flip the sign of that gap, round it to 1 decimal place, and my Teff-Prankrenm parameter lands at -8.7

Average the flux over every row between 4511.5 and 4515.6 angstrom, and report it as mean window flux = 22.4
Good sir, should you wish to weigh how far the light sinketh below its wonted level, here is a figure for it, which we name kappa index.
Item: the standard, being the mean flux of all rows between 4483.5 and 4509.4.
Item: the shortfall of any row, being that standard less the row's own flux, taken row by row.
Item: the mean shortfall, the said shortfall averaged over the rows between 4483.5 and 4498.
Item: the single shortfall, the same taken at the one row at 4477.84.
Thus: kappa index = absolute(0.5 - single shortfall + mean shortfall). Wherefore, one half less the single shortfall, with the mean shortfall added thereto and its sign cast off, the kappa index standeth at 1.9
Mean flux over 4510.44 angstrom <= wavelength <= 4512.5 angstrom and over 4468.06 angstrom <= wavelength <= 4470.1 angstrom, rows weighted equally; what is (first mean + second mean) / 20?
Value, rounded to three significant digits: 2.11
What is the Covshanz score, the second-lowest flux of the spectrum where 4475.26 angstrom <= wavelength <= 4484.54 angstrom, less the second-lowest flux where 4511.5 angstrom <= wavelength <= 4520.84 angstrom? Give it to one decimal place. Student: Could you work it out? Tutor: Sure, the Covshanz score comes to 0.0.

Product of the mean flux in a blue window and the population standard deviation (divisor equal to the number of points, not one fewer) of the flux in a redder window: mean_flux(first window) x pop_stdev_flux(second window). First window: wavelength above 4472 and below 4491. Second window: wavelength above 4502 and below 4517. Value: 47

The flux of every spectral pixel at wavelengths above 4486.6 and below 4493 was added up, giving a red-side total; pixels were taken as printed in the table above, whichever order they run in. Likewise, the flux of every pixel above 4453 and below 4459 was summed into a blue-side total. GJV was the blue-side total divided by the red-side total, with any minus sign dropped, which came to 1.02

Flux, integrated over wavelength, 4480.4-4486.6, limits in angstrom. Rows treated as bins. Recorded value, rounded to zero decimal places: 147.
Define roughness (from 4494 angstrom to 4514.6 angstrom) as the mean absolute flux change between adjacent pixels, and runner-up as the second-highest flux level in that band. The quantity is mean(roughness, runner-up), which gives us 14.4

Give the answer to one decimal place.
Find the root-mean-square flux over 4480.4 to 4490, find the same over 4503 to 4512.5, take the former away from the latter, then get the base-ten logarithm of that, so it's -1.0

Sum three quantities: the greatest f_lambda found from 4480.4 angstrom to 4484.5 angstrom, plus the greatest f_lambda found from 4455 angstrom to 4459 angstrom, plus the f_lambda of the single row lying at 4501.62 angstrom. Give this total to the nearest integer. 75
